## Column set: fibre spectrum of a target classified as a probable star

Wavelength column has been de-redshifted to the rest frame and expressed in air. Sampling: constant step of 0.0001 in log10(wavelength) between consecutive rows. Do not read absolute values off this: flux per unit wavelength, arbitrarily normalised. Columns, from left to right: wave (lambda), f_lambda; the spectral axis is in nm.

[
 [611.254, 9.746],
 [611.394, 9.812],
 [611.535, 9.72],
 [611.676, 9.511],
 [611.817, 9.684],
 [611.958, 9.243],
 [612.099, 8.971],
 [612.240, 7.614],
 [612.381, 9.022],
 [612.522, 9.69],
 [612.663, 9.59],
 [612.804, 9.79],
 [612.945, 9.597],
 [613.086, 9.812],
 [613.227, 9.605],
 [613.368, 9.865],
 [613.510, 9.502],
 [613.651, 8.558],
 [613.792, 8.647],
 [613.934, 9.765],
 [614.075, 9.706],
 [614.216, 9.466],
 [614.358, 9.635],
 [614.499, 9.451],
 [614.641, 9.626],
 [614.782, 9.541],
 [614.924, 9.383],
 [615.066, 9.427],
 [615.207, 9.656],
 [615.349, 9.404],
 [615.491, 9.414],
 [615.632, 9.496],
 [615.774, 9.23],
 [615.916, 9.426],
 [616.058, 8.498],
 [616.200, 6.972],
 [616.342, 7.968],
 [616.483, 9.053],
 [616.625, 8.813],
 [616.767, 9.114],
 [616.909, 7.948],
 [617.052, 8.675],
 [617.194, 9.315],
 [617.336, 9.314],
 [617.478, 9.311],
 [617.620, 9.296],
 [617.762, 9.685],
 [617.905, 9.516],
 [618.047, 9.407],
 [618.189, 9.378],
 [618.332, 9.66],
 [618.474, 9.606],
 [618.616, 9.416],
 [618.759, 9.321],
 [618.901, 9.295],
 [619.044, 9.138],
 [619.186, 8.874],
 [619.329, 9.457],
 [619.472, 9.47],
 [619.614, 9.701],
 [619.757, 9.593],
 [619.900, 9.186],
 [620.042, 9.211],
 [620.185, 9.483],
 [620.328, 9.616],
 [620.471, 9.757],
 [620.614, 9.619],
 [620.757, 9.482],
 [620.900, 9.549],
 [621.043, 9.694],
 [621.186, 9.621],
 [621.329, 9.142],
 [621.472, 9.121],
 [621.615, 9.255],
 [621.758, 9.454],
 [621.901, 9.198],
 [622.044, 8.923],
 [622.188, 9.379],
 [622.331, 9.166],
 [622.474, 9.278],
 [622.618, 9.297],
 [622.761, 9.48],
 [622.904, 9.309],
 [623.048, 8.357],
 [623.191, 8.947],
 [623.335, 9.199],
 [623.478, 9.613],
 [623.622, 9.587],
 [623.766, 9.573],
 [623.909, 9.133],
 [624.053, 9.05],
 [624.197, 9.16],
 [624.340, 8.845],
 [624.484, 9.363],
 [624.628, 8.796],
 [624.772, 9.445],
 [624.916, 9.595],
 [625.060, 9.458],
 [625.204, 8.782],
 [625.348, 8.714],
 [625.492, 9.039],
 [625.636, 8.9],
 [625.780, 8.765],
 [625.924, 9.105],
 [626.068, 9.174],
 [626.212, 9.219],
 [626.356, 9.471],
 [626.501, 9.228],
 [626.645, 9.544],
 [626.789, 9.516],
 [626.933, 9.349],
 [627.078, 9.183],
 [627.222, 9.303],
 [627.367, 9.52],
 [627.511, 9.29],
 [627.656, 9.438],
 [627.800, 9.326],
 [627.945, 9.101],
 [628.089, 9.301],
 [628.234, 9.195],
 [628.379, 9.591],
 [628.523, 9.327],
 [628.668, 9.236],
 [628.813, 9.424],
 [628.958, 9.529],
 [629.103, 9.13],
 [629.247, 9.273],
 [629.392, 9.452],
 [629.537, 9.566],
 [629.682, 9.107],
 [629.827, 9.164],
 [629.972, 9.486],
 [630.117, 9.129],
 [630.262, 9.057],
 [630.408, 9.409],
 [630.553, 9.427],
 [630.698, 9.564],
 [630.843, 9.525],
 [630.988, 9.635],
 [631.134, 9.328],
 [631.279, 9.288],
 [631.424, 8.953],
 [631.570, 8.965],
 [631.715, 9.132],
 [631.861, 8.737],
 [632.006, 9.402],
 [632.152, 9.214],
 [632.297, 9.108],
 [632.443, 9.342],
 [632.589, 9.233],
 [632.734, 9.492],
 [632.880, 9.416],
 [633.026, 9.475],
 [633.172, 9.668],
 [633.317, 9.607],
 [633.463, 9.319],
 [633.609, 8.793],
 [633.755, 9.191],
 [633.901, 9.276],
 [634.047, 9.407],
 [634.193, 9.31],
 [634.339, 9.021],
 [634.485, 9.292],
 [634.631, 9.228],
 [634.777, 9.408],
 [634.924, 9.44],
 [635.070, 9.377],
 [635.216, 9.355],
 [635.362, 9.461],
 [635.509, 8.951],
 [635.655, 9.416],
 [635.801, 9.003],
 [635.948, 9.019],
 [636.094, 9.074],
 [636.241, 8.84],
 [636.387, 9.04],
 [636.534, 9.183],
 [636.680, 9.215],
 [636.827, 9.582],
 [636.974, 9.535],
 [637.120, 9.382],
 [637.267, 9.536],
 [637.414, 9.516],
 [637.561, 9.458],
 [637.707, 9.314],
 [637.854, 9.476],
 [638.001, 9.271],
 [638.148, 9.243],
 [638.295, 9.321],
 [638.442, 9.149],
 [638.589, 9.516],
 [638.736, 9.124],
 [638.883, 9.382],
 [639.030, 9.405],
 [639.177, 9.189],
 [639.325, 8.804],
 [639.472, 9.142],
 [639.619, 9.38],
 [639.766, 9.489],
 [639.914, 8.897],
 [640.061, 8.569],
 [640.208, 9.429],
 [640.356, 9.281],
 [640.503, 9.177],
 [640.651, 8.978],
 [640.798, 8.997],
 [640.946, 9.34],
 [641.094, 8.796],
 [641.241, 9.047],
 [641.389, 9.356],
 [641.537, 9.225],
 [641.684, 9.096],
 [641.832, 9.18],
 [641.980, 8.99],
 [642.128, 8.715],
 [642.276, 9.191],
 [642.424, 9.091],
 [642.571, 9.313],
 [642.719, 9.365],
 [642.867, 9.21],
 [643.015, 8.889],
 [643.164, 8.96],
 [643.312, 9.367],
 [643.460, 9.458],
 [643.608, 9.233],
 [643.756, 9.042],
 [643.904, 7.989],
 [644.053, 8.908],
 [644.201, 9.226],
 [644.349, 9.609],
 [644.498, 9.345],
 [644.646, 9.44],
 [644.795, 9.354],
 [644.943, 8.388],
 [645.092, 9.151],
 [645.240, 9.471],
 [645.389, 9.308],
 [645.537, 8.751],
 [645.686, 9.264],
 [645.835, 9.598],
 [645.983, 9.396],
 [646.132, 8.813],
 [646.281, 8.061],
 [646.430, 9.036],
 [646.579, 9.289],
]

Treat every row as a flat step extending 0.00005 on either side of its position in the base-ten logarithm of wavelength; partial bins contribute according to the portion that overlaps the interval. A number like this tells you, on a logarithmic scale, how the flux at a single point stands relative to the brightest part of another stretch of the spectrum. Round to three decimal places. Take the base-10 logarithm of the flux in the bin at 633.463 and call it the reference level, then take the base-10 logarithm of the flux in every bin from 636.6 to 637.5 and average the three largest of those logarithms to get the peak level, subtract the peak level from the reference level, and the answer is -0.011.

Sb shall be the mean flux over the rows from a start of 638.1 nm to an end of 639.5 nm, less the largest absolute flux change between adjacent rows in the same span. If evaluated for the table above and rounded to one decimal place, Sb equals 8.8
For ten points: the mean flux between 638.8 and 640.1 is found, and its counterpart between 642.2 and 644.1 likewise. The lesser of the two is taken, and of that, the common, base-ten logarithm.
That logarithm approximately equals 0.958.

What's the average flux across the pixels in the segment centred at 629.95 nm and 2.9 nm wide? 9.35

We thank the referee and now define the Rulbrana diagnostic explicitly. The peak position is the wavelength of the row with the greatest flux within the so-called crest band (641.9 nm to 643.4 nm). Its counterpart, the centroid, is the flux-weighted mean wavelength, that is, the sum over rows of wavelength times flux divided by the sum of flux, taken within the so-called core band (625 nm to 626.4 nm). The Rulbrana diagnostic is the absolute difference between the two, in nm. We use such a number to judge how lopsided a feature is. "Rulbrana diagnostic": 17.60 nm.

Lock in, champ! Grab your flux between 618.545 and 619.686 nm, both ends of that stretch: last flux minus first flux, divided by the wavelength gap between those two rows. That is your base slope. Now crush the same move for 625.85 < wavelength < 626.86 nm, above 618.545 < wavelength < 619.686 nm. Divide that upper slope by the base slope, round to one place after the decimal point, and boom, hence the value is 1.7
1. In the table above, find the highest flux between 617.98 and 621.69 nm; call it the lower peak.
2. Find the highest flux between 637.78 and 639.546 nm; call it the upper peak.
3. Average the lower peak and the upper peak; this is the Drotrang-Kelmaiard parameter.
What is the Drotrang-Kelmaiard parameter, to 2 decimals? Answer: 9.64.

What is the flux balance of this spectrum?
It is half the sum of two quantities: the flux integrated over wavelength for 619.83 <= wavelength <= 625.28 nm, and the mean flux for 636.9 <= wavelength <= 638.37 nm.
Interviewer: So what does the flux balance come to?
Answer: 30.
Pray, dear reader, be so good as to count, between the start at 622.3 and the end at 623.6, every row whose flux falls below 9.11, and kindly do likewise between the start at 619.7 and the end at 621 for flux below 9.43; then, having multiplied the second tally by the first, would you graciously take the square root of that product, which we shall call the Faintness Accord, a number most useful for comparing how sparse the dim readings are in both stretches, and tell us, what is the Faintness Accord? 2.0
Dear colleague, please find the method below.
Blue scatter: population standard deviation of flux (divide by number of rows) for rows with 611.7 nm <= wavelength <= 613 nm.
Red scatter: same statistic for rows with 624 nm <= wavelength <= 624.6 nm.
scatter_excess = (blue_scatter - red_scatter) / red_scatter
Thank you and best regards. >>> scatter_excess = 2.4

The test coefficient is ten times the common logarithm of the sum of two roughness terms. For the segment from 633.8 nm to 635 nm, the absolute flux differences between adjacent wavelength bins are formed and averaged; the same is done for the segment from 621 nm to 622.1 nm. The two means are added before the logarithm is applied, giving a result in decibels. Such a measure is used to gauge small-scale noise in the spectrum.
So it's -4.5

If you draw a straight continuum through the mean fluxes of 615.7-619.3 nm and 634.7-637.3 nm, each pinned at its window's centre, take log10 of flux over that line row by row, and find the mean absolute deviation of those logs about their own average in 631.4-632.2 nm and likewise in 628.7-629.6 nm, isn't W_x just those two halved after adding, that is 0.0073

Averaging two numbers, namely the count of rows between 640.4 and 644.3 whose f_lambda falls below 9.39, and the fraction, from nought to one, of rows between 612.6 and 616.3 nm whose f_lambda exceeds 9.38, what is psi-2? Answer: 13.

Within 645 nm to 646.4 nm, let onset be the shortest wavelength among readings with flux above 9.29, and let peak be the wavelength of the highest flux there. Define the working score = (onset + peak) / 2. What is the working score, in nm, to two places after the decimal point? 645.54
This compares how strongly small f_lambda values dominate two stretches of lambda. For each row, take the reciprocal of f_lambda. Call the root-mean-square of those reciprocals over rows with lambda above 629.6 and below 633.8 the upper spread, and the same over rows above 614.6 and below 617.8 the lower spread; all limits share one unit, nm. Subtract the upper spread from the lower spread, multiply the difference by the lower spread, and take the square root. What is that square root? 0.020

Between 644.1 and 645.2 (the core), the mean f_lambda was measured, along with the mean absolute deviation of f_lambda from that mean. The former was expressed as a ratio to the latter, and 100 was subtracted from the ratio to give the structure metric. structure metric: -64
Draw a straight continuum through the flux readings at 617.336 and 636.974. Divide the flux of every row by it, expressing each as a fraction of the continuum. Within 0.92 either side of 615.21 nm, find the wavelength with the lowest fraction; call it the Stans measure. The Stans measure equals 616.058 nm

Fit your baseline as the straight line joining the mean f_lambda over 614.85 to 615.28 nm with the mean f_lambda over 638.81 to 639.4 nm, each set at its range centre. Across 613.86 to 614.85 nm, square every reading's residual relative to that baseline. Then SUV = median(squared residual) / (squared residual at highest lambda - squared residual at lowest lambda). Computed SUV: -0.3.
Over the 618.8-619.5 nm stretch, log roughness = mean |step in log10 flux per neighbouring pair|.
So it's 0.012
